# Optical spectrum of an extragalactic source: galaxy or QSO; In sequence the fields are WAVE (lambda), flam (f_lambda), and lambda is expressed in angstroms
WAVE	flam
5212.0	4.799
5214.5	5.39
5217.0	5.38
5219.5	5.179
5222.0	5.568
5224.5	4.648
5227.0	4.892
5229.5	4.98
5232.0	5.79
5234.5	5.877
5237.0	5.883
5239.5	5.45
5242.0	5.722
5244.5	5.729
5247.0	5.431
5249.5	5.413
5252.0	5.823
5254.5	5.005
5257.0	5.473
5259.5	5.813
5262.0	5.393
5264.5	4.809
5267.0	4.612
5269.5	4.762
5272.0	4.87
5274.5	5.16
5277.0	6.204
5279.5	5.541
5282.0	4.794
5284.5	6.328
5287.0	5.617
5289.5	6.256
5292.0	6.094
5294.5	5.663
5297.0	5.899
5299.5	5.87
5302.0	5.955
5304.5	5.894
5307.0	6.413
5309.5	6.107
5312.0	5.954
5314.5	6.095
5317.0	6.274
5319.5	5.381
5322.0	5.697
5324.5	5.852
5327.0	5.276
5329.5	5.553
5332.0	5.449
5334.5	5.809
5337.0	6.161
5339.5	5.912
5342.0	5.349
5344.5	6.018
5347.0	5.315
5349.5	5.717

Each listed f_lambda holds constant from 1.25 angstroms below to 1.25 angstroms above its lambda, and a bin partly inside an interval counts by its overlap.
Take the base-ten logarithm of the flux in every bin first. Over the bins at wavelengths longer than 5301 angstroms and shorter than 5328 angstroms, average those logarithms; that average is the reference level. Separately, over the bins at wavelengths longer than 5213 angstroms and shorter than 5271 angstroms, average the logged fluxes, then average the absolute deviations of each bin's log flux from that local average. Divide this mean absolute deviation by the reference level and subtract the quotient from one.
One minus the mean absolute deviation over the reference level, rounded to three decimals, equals 0.963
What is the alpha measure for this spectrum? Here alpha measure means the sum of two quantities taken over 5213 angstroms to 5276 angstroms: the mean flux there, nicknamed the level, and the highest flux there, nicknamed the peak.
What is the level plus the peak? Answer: 11.2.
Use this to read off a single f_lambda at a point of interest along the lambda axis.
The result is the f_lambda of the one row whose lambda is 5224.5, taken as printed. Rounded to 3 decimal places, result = 4.648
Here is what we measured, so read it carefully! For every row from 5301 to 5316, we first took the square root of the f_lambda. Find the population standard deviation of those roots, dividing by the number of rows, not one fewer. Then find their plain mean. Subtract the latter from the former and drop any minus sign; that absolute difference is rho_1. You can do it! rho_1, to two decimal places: 2.43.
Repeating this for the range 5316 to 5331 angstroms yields 2.31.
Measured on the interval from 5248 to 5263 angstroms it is 2.28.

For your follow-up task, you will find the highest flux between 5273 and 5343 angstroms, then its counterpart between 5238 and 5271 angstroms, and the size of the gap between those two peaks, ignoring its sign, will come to 0.59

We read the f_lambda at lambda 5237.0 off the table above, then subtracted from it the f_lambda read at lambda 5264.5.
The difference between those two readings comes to 1.1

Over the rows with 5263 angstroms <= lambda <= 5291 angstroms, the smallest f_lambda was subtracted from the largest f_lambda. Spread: 1.7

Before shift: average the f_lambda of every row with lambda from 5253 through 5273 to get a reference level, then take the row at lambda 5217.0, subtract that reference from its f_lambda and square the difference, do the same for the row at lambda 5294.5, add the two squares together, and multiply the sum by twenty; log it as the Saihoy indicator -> 8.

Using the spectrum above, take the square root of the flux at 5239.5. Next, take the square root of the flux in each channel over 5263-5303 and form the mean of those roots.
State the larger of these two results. 2.35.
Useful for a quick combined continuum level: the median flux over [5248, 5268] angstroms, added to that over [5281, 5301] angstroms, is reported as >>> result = 11.3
